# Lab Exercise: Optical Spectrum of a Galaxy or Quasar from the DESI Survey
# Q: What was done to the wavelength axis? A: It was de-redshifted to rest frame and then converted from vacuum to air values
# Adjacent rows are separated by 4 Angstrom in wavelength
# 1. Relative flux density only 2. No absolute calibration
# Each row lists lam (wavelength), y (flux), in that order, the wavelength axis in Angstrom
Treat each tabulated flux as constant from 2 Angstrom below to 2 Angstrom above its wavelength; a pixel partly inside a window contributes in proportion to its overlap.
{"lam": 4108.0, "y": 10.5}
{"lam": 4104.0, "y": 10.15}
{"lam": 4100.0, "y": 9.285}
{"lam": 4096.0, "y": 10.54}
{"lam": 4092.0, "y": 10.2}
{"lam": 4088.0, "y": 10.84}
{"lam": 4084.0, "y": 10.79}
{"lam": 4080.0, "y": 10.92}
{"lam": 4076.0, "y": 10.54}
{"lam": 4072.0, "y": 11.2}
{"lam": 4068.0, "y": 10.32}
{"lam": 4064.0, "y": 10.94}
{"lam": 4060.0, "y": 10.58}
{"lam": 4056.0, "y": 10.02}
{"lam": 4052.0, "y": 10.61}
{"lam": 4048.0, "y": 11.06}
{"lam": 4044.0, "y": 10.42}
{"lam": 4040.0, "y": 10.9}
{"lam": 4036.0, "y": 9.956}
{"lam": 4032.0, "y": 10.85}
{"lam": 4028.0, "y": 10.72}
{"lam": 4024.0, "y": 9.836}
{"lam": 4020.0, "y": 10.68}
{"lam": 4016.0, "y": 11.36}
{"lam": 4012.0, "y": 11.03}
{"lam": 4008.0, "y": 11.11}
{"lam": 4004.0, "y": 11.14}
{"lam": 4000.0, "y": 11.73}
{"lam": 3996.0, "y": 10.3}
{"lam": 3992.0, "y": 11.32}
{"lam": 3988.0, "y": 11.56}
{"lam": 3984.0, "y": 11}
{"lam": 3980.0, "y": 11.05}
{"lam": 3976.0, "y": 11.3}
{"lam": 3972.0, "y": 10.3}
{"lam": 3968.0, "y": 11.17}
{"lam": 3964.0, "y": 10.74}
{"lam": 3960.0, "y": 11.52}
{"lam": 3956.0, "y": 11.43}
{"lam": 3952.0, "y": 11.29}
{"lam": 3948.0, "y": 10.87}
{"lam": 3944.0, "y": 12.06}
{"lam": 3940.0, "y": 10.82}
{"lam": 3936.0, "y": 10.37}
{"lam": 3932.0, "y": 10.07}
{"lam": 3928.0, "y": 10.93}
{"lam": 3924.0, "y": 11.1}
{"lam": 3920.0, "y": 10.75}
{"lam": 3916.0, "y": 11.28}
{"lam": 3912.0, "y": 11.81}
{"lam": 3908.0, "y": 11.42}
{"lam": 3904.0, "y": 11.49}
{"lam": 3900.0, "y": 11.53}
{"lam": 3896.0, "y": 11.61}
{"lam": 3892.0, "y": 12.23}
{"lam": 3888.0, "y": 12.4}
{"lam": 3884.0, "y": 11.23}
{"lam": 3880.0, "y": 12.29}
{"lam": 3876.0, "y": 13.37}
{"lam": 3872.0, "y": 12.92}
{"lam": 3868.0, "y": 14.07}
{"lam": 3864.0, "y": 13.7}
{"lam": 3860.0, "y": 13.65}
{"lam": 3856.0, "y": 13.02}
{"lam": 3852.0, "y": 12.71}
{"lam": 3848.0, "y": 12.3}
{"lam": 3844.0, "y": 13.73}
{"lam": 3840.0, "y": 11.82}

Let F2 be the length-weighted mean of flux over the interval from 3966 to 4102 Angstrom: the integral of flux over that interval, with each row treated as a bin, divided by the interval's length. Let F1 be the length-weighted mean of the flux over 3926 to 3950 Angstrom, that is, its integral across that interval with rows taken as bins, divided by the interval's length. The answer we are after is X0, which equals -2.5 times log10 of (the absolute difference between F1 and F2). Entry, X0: 2.5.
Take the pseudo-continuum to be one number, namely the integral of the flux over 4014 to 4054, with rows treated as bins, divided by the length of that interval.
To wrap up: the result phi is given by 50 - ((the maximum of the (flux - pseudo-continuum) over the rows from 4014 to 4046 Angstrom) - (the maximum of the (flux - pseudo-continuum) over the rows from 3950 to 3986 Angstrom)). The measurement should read 50.2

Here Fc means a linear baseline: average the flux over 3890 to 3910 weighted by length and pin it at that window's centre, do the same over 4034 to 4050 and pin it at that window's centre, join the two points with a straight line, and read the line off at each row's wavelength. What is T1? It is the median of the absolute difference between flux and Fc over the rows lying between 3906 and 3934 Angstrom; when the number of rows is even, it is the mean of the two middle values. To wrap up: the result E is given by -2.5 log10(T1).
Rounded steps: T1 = 0.37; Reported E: 1.1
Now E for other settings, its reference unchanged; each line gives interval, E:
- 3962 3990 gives 1.7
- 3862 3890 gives -0.1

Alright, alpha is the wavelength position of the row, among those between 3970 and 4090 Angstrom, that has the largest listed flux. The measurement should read 4000.0 Angstrom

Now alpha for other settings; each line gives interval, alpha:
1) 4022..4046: 4040.0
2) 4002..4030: 4016.0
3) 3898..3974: 3944.0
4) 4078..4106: 4080.0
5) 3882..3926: 3888.0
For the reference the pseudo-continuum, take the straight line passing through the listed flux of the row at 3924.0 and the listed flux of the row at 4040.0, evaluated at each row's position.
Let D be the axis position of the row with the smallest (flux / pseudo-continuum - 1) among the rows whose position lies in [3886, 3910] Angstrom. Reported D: 3908.0 Angstrom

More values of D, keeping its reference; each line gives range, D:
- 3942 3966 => 3964.0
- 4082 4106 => 4100.0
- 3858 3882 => 3880.0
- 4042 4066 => 4056.0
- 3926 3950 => 3932.0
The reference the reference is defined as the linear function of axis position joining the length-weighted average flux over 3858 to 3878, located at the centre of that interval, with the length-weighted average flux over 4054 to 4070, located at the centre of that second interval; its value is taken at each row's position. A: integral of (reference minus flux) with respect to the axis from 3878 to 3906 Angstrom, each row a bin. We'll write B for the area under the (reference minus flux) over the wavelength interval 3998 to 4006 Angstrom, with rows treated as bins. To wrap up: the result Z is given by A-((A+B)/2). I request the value 18.8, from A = 37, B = 0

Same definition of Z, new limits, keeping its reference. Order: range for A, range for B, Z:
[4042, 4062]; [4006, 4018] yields 0.3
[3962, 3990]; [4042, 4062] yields 10.5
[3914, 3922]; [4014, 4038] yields 1.3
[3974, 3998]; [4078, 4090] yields 11.4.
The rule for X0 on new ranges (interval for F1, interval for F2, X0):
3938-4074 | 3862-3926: -0.2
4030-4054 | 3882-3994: 0.5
